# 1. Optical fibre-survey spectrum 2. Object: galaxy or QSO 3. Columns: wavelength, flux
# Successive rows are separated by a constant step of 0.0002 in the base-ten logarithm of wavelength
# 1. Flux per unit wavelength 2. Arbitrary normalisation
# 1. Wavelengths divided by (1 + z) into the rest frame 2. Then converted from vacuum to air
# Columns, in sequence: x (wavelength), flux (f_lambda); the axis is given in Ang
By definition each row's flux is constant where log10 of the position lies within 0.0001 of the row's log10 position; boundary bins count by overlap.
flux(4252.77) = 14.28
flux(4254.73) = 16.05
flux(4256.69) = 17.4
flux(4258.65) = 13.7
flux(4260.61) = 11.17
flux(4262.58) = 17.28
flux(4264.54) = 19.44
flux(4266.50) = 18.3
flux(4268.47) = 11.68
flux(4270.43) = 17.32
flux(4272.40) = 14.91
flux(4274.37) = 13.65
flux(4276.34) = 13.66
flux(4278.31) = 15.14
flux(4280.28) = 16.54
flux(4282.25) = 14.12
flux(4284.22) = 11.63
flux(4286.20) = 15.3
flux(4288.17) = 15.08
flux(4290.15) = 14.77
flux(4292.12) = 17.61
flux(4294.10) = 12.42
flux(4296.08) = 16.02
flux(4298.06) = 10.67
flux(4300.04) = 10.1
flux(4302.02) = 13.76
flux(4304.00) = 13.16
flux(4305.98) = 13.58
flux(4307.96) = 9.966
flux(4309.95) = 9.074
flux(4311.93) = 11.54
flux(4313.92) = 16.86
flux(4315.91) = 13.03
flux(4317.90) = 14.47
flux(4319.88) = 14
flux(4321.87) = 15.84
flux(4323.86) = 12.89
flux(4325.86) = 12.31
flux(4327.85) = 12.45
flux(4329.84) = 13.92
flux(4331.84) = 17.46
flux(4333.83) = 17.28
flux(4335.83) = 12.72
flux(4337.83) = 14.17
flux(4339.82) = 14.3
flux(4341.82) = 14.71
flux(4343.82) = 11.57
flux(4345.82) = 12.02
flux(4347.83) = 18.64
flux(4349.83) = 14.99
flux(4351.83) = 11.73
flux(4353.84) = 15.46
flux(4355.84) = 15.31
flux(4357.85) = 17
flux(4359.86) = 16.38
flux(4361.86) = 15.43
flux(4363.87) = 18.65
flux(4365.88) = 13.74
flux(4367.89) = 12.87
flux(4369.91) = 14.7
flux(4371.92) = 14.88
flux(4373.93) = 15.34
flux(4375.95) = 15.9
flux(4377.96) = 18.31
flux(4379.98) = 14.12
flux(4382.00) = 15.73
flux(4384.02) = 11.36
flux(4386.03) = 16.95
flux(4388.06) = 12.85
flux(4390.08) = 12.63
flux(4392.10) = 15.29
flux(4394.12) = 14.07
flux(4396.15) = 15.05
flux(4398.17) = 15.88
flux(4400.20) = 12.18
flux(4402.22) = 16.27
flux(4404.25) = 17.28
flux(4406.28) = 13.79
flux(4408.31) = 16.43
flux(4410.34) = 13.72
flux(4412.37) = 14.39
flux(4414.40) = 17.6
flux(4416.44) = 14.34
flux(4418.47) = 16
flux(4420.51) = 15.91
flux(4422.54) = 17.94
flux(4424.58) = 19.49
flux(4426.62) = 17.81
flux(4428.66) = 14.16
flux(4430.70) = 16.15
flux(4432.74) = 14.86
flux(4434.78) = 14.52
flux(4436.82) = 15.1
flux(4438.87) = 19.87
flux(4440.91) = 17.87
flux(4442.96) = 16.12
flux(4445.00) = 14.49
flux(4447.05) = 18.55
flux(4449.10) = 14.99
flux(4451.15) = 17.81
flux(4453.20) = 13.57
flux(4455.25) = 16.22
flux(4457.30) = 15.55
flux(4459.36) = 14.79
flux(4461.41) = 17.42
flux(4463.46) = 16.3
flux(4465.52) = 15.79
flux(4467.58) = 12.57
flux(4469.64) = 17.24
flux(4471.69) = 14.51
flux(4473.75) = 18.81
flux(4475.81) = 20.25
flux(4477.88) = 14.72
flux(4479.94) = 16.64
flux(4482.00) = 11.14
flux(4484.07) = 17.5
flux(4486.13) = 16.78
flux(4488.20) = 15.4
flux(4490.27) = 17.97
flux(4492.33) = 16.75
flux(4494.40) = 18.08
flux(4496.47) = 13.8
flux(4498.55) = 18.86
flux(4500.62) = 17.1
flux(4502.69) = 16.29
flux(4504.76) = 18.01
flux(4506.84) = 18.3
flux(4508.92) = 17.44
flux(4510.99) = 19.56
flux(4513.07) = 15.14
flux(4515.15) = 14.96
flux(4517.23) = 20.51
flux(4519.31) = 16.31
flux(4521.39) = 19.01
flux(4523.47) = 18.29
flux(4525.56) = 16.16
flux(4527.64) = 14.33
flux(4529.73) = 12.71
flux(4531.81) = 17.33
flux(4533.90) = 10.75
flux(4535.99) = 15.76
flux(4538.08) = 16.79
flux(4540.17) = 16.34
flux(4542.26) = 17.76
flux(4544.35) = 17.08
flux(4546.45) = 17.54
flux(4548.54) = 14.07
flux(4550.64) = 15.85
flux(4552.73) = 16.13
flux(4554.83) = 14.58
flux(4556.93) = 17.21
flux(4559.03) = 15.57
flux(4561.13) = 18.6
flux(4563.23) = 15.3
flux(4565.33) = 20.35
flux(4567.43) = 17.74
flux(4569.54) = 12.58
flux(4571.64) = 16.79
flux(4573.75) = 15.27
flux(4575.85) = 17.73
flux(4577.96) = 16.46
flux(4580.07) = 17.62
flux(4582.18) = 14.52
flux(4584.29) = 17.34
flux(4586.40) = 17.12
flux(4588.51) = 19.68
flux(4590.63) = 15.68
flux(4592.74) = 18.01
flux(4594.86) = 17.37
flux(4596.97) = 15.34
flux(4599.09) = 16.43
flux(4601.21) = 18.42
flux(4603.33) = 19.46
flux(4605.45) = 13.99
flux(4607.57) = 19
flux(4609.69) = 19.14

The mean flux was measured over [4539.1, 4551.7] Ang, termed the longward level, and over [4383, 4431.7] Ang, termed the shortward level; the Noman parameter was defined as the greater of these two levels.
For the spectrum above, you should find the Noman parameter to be 16.4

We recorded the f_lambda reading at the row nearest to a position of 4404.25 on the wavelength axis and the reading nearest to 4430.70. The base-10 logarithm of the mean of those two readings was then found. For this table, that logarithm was 1.22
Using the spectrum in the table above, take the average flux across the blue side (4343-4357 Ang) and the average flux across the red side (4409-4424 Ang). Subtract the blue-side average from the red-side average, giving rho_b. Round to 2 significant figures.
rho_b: 1.5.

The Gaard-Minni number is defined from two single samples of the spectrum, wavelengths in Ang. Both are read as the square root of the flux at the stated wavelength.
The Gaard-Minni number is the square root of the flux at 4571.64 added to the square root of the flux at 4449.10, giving 8.0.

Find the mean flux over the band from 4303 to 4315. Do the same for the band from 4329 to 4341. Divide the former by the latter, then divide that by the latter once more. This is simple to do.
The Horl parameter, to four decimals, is 0.0551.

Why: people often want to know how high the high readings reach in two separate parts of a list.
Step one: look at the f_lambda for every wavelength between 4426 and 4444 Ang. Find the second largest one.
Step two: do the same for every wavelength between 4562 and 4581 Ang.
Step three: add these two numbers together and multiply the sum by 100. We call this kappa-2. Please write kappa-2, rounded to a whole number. 3561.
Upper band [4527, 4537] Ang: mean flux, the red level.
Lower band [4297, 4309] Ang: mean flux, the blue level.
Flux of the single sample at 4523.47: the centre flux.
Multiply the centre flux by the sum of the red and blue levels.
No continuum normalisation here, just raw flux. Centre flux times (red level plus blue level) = 476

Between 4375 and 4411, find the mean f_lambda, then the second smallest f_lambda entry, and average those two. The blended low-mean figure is 13.5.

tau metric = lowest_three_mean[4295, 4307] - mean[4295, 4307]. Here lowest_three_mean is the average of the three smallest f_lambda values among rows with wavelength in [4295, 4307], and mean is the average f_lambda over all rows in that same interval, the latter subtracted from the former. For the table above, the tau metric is -1.57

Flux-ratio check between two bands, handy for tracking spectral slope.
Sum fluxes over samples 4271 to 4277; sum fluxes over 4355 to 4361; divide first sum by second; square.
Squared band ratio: 0.75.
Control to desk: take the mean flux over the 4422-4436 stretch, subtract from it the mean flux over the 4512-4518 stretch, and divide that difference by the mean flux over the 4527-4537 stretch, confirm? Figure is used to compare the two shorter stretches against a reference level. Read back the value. -0.03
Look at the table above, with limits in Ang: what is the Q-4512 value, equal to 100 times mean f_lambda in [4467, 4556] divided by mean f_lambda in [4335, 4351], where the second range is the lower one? 116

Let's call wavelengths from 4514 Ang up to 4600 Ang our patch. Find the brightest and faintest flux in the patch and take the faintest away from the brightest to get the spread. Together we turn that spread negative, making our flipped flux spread -10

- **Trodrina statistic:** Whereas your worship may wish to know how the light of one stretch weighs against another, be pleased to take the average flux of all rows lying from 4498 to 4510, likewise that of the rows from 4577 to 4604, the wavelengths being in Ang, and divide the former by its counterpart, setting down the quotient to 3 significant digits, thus 1.03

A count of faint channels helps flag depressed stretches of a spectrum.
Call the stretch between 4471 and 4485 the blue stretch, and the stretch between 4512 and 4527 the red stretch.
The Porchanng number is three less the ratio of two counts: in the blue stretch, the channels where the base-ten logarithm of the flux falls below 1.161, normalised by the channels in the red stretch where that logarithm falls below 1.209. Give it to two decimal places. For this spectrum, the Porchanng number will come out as 2.67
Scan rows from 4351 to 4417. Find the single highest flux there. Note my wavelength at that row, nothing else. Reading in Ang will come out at 4363.87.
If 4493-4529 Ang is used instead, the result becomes 4517.23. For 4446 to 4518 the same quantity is 4517.23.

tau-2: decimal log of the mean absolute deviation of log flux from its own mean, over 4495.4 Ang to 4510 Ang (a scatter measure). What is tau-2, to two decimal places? -1.50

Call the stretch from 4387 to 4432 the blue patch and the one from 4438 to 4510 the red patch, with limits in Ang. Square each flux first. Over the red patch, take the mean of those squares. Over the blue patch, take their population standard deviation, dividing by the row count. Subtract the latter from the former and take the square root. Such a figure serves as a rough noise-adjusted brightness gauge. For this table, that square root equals 14.8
